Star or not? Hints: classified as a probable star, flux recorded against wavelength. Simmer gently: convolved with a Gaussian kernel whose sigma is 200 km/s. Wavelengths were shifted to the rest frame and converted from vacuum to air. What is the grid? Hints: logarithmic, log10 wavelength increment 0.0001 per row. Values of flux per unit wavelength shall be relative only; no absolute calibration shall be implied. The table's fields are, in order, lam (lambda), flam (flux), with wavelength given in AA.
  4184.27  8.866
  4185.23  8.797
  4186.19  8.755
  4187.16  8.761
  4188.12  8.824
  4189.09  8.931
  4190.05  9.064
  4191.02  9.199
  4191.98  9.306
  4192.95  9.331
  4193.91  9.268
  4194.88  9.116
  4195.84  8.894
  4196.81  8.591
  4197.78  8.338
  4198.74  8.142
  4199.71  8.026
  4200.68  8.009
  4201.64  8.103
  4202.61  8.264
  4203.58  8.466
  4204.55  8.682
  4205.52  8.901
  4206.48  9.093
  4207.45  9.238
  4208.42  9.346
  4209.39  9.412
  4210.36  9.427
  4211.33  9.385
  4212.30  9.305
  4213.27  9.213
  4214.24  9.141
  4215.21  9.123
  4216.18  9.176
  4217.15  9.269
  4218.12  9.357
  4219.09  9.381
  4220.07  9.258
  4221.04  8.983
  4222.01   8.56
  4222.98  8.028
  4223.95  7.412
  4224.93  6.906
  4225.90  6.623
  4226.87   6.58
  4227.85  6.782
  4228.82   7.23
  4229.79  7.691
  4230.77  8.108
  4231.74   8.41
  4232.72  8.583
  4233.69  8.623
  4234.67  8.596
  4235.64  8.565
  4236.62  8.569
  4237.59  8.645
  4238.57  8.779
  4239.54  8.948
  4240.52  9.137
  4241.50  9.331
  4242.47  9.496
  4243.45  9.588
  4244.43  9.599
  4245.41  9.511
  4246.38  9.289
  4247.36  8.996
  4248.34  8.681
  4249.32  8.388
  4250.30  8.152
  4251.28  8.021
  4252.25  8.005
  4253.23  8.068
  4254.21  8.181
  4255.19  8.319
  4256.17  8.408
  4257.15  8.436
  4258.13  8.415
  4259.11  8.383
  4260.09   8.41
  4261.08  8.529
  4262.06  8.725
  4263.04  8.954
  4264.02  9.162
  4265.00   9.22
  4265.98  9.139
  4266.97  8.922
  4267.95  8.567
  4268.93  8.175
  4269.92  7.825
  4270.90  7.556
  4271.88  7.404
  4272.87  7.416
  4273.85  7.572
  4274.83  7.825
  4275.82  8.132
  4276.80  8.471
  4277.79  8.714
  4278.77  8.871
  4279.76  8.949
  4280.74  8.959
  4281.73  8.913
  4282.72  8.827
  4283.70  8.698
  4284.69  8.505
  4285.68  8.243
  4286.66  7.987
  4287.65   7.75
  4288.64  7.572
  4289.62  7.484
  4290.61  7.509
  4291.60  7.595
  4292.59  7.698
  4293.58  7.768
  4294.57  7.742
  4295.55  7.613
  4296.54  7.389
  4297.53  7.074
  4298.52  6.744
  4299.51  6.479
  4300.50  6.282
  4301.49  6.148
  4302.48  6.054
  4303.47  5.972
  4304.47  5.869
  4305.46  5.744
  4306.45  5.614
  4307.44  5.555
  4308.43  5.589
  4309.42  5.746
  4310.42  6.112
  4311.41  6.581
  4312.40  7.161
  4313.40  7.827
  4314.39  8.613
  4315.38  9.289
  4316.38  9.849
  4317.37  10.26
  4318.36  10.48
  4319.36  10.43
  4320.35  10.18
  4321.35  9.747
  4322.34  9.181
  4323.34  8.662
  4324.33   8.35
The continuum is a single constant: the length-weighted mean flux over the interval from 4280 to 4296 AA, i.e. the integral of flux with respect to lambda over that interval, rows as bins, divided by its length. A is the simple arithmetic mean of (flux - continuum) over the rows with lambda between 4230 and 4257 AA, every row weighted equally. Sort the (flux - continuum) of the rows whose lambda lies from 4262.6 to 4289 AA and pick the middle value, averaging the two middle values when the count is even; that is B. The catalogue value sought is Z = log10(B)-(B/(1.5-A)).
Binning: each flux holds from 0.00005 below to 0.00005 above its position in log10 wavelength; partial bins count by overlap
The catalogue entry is -0.9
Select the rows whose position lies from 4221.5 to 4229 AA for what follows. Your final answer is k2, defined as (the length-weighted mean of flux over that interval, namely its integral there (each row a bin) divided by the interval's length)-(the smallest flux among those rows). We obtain 0.69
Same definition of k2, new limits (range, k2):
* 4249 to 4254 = 0.12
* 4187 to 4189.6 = 0.10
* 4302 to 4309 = 0.22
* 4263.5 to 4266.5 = 0.03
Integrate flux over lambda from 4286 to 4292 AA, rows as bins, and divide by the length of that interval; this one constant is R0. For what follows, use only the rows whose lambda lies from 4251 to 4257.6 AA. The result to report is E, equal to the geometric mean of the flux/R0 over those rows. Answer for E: 1.07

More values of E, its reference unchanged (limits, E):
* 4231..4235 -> 1.11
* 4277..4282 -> 1.16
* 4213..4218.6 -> 1.20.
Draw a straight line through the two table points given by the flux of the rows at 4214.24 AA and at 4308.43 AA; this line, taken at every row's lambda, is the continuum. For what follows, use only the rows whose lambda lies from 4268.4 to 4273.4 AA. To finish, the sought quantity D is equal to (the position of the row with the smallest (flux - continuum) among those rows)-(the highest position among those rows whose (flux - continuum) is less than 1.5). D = -1.0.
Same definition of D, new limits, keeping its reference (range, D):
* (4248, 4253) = -1.0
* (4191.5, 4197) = 0.0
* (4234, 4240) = -4.9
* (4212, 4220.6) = -5.8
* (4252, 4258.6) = -5.9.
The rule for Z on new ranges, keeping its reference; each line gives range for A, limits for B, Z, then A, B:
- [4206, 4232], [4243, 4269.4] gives -0.8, 0.5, 0.46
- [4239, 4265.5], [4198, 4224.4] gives -1.3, 0.7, 1.05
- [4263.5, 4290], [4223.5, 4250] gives -0.7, 0.3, 0.52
